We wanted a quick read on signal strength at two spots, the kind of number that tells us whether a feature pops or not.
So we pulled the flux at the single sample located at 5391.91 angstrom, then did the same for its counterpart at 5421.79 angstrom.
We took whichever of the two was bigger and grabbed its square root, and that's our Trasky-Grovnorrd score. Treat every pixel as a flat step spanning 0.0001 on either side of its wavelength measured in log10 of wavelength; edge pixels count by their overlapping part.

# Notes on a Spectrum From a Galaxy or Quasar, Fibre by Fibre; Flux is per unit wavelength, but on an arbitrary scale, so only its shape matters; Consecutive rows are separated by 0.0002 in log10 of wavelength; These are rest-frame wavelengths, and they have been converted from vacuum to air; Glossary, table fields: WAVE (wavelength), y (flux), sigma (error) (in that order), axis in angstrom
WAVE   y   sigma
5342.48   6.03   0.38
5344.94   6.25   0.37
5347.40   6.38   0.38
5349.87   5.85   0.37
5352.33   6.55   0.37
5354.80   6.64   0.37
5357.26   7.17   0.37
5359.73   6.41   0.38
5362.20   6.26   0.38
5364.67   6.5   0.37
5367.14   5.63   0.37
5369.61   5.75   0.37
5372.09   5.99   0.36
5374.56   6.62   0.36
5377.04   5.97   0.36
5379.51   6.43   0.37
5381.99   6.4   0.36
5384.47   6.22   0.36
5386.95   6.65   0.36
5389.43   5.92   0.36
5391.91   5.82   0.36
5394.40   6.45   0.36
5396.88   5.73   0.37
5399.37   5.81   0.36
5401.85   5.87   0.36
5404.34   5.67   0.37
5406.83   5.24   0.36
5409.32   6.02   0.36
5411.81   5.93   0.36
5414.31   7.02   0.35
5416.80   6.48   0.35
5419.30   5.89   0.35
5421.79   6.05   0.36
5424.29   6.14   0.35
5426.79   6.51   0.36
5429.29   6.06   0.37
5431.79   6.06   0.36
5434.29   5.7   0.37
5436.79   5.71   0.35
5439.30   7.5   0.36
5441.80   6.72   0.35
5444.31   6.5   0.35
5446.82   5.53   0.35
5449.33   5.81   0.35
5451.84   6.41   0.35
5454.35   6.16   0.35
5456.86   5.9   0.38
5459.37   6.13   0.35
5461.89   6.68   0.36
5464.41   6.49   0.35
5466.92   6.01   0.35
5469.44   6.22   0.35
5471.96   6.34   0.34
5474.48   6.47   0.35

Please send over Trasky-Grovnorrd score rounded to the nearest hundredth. 2.46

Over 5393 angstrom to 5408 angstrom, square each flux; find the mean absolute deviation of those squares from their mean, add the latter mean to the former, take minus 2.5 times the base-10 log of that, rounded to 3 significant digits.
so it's -3.91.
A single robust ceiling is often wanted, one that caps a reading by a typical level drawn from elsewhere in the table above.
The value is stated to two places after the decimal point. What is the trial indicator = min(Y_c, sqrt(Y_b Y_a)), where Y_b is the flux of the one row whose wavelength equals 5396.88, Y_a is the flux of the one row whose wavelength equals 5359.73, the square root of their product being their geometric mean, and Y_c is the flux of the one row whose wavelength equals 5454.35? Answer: 6.06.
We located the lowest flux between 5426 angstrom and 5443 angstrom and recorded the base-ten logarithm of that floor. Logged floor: 0.756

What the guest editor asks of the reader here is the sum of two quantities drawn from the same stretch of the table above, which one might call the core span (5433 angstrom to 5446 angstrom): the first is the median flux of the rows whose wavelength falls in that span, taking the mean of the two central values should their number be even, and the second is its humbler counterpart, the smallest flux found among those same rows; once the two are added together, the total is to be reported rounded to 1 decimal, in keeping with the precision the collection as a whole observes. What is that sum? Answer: 12.2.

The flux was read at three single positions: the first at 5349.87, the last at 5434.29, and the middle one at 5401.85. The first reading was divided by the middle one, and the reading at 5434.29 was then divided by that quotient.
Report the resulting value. 5.7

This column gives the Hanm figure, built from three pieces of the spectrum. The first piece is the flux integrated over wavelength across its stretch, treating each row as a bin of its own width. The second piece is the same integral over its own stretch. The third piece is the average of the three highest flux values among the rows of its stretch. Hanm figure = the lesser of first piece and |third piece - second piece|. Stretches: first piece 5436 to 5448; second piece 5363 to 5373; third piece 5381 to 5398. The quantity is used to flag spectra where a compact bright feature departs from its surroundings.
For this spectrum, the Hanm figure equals 53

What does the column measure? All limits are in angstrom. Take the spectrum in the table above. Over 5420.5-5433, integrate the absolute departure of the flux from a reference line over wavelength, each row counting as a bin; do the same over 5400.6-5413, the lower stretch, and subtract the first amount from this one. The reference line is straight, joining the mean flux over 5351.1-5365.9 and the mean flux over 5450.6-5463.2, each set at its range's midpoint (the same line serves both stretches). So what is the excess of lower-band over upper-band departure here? 5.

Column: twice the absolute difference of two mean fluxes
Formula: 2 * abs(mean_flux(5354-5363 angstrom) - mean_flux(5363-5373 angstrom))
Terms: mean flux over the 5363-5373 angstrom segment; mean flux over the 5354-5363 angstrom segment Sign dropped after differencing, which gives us 1.3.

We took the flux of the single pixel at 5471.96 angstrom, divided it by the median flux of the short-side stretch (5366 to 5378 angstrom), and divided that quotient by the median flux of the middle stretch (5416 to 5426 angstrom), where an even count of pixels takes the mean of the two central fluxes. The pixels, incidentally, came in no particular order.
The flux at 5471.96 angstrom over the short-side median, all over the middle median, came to 0.174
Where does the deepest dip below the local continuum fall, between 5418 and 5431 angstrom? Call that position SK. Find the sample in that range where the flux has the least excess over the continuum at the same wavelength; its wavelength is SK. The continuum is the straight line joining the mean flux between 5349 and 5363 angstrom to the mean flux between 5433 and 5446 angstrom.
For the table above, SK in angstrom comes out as 5419.30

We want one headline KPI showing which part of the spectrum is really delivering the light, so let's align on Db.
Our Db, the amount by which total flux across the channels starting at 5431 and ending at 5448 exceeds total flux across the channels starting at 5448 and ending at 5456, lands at 25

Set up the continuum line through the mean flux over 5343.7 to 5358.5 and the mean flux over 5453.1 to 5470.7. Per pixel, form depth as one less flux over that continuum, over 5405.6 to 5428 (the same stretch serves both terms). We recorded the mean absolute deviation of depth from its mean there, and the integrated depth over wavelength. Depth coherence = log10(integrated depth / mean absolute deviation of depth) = 1.06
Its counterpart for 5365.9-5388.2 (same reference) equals 1.20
